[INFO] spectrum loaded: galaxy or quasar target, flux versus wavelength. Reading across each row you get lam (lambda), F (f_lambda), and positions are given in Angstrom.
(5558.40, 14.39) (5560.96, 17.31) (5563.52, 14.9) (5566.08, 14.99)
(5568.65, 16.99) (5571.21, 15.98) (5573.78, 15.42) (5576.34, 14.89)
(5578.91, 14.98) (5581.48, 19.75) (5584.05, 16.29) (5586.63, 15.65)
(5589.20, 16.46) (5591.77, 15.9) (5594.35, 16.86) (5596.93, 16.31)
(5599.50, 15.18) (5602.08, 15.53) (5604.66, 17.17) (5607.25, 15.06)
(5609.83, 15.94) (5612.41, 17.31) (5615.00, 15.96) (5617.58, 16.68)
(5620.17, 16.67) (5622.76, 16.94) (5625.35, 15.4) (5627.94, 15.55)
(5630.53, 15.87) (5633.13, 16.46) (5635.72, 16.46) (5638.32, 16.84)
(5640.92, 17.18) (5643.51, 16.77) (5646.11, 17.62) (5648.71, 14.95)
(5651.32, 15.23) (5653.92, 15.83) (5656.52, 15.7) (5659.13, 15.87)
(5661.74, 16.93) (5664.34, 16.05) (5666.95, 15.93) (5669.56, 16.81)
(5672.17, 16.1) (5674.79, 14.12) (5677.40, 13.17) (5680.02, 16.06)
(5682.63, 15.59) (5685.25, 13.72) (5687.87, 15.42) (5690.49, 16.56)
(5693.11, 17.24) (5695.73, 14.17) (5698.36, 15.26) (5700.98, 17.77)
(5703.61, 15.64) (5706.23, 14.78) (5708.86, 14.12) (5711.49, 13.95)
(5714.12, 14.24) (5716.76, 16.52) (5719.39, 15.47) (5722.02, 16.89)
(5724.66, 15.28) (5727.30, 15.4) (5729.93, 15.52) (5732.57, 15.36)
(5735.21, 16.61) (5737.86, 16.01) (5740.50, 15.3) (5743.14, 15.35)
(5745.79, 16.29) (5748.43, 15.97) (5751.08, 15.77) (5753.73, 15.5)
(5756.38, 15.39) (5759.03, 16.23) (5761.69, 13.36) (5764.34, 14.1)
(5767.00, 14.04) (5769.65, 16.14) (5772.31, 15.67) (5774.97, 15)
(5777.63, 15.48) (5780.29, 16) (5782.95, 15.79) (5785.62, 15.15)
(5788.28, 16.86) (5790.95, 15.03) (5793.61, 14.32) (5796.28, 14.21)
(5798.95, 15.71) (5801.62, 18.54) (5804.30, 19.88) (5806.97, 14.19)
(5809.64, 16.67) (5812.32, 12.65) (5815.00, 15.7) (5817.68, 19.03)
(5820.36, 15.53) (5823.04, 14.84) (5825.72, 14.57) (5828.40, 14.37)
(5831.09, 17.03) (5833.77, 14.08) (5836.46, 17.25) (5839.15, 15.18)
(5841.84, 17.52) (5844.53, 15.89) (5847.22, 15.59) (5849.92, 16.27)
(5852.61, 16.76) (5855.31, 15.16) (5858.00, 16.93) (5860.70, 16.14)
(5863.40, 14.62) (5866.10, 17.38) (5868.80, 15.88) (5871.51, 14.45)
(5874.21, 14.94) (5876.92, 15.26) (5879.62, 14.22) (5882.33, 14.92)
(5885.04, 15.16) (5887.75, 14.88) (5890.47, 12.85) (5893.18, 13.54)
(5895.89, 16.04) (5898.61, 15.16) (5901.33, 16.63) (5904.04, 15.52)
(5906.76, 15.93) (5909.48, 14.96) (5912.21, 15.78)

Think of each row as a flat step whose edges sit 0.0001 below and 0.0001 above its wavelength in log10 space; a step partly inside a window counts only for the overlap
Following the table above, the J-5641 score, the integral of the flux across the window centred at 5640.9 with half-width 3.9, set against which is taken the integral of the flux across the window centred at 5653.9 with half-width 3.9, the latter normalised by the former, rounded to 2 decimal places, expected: 0.92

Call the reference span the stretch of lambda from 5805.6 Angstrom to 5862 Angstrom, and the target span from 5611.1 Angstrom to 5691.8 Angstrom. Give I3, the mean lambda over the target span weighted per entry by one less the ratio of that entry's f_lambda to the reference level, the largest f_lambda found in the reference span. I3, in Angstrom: 5654.8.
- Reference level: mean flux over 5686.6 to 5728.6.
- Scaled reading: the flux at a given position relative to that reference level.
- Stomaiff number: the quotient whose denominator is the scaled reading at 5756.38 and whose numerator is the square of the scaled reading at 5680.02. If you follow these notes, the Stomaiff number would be 1.08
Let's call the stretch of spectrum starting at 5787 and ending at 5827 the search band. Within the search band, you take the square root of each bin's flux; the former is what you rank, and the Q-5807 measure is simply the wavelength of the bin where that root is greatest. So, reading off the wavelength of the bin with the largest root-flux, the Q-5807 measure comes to 5804.30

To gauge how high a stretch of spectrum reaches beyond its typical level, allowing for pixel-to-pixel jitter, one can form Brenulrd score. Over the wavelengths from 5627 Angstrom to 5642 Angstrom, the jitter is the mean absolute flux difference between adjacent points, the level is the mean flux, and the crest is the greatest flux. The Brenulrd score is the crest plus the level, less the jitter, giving 33.2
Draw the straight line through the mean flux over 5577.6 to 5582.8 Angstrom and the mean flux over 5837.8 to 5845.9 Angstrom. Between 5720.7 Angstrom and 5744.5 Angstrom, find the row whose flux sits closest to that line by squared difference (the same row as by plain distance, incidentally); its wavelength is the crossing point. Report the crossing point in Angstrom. 5735.21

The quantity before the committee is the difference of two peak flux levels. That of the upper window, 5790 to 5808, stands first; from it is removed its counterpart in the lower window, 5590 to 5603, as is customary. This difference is 3.0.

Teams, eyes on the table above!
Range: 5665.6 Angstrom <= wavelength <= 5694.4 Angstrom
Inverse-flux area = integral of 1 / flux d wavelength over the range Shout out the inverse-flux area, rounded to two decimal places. 1.87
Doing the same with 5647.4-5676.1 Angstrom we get 1.82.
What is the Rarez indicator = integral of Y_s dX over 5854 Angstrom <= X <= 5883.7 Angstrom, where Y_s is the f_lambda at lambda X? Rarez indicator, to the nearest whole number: 459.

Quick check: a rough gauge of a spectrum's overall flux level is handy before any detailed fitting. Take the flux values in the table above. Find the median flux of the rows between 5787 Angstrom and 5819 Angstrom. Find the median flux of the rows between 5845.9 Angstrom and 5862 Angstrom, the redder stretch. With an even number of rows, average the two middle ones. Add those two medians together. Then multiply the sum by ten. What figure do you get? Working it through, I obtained 319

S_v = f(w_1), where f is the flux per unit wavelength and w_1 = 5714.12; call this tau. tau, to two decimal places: 14.24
